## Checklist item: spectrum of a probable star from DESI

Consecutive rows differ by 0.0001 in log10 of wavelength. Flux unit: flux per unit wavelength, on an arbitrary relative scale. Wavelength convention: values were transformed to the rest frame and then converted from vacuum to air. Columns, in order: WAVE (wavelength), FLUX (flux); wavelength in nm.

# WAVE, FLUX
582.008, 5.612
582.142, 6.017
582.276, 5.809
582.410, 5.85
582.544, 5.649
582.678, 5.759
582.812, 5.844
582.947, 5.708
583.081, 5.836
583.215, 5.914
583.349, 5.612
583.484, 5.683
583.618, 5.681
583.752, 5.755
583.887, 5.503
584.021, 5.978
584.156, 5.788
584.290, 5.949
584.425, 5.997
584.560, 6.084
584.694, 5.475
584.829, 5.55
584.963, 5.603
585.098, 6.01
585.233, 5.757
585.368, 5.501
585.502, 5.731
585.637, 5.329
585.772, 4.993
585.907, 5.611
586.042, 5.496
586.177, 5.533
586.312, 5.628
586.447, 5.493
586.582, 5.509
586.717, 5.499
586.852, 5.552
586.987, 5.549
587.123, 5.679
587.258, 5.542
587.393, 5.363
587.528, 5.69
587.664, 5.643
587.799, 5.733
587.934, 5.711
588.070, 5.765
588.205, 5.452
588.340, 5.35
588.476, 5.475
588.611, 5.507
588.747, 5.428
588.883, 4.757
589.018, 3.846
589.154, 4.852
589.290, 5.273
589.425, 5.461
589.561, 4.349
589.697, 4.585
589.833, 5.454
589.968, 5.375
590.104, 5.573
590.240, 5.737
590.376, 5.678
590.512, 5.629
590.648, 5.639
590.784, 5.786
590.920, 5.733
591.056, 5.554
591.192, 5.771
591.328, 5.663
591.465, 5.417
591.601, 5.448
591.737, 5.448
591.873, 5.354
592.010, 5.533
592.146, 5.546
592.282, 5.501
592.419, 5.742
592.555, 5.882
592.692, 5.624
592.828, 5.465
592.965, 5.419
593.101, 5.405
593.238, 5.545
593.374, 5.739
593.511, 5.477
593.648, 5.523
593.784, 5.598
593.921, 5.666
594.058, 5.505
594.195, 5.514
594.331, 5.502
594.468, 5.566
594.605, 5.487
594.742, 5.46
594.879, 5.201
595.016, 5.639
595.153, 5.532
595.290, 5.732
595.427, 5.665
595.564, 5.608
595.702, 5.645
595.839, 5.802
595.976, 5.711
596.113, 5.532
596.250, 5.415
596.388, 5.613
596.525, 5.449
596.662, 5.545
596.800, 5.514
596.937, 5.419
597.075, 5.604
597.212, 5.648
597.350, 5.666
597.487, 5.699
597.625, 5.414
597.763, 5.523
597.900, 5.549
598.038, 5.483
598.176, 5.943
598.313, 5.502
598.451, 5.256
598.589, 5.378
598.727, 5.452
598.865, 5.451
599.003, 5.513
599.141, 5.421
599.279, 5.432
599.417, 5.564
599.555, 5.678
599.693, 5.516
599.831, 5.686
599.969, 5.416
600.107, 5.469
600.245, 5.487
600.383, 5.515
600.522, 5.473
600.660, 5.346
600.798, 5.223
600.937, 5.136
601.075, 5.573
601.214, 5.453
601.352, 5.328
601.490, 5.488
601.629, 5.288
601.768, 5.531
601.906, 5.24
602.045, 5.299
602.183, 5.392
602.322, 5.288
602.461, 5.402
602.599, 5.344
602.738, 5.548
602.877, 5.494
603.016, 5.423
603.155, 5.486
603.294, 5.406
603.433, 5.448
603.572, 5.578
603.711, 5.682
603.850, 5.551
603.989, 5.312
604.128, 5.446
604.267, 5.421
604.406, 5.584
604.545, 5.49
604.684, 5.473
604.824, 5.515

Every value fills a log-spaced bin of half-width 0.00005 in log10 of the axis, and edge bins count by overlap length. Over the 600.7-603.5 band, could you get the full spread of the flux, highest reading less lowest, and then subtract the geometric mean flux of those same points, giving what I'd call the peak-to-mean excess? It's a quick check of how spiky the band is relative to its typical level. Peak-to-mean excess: -4.95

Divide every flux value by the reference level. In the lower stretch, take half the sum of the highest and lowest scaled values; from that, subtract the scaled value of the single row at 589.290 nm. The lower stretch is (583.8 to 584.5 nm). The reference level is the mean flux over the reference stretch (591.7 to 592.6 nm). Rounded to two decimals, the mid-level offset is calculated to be 0.09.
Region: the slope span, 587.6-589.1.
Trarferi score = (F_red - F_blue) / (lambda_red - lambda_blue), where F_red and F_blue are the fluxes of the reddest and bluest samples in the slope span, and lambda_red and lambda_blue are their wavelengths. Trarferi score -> -1.33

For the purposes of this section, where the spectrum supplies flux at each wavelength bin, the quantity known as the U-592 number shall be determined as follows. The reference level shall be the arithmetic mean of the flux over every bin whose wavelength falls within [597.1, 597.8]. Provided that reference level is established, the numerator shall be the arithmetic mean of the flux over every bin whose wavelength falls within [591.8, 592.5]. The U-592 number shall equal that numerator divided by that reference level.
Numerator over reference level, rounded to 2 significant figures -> 0.99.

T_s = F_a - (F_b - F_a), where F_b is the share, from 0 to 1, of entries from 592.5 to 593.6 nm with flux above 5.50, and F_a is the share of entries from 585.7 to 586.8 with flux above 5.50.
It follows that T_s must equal 0.5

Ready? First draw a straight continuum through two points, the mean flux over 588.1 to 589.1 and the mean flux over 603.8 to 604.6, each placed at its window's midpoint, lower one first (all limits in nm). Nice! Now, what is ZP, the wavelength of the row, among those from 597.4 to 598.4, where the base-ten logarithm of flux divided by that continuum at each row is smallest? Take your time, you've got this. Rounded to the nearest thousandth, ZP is 597.625 nm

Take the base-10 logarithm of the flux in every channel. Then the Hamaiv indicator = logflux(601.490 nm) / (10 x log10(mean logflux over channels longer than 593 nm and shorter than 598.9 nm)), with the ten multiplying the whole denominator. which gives -0.576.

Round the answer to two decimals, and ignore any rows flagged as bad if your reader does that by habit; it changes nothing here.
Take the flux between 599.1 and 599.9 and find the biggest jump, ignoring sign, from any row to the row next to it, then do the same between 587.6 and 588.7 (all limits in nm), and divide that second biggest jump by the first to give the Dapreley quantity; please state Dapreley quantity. 1.84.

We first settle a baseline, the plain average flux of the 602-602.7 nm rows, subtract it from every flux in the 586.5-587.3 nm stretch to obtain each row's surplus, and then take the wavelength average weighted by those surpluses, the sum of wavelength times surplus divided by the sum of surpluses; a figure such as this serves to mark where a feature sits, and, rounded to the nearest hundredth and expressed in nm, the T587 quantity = 586.96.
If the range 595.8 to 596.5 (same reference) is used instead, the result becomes 596.04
